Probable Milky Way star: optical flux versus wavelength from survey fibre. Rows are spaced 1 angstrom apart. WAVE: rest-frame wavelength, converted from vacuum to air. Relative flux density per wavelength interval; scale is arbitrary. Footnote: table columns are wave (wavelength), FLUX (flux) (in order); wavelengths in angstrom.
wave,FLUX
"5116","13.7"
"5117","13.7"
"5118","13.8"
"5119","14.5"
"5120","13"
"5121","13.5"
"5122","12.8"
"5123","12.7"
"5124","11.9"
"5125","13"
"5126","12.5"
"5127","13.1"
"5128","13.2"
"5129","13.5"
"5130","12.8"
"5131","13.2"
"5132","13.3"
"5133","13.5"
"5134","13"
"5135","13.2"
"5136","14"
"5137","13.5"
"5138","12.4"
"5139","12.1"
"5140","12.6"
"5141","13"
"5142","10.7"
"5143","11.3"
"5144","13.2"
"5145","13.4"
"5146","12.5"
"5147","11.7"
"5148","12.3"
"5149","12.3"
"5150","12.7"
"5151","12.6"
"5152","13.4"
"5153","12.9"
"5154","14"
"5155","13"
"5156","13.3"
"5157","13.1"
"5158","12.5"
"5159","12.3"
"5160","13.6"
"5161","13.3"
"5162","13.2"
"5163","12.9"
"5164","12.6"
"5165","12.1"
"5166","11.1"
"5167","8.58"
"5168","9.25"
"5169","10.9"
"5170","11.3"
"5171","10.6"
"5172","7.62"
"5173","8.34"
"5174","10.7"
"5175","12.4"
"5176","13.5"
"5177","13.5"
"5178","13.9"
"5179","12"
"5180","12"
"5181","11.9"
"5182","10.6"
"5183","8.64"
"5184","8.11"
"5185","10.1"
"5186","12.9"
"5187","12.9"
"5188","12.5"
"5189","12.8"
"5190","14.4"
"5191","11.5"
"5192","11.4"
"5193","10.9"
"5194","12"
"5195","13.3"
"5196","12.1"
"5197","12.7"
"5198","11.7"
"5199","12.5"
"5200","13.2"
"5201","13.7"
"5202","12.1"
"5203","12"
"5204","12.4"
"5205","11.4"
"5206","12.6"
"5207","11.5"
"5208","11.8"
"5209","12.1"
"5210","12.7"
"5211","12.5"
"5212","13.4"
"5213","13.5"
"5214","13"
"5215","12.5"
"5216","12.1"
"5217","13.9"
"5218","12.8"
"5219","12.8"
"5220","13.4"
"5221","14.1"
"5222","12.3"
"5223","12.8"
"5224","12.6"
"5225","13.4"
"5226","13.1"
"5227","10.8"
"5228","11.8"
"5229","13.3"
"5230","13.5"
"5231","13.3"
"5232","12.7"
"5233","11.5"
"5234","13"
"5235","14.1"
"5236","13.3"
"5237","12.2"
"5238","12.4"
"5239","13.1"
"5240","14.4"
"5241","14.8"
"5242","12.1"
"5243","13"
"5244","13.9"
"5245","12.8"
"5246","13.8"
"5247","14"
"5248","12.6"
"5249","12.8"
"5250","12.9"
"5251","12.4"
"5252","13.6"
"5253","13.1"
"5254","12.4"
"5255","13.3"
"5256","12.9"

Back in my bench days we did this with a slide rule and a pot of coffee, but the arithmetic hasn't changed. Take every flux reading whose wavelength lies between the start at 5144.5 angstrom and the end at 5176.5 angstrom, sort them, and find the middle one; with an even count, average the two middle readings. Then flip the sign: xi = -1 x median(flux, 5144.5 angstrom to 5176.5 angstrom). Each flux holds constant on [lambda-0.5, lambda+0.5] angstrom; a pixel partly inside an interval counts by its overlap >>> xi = -12.5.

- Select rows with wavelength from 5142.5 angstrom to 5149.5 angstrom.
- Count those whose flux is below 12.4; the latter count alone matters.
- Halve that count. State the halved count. 2.00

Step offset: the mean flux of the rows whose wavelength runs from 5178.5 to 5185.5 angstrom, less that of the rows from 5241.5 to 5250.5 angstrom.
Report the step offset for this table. -2.6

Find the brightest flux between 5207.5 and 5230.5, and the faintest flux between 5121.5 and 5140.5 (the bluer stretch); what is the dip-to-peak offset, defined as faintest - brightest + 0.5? -1.7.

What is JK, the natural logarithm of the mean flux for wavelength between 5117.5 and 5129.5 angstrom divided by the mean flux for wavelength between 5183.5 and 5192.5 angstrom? 0.10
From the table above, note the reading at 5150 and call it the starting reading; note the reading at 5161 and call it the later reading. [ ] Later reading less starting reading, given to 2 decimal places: 0.60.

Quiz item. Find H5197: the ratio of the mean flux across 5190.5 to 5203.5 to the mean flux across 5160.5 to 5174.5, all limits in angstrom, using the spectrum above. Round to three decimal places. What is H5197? 1.124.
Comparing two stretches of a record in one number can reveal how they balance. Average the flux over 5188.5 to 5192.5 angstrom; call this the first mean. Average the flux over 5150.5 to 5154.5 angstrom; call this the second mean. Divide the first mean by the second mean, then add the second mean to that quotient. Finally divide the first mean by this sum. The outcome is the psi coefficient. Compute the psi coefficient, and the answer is 0.88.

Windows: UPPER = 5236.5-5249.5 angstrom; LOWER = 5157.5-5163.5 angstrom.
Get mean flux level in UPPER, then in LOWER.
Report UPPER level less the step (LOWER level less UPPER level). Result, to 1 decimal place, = 13.5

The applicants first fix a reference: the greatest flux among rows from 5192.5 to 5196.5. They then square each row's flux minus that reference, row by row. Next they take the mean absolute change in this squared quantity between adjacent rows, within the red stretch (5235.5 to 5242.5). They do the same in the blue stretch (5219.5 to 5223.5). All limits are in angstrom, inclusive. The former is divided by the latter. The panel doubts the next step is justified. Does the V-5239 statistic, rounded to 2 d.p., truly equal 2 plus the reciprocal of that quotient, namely 2.64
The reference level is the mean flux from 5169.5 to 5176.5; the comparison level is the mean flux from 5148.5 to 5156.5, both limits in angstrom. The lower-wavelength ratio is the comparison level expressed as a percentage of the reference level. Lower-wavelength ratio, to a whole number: 122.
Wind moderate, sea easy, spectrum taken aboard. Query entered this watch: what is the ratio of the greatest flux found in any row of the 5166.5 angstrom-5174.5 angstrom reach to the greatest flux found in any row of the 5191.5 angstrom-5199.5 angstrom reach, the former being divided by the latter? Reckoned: 0.85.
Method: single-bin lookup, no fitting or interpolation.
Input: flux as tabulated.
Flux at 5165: 12.1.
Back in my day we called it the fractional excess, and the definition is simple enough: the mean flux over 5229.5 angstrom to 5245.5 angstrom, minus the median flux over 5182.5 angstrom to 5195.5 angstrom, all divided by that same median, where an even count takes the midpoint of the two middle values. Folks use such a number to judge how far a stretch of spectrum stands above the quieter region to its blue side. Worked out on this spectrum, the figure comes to 0.09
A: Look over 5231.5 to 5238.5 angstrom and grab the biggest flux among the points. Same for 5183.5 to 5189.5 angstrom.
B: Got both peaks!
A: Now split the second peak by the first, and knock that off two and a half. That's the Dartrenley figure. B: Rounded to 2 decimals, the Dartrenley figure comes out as 1.59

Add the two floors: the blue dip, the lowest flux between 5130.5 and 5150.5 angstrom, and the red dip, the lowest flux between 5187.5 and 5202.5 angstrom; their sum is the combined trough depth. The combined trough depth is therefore 21.6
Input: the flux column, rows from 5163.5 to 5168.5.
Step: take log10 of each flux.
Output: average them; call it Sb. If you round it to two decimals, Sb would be 1.03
